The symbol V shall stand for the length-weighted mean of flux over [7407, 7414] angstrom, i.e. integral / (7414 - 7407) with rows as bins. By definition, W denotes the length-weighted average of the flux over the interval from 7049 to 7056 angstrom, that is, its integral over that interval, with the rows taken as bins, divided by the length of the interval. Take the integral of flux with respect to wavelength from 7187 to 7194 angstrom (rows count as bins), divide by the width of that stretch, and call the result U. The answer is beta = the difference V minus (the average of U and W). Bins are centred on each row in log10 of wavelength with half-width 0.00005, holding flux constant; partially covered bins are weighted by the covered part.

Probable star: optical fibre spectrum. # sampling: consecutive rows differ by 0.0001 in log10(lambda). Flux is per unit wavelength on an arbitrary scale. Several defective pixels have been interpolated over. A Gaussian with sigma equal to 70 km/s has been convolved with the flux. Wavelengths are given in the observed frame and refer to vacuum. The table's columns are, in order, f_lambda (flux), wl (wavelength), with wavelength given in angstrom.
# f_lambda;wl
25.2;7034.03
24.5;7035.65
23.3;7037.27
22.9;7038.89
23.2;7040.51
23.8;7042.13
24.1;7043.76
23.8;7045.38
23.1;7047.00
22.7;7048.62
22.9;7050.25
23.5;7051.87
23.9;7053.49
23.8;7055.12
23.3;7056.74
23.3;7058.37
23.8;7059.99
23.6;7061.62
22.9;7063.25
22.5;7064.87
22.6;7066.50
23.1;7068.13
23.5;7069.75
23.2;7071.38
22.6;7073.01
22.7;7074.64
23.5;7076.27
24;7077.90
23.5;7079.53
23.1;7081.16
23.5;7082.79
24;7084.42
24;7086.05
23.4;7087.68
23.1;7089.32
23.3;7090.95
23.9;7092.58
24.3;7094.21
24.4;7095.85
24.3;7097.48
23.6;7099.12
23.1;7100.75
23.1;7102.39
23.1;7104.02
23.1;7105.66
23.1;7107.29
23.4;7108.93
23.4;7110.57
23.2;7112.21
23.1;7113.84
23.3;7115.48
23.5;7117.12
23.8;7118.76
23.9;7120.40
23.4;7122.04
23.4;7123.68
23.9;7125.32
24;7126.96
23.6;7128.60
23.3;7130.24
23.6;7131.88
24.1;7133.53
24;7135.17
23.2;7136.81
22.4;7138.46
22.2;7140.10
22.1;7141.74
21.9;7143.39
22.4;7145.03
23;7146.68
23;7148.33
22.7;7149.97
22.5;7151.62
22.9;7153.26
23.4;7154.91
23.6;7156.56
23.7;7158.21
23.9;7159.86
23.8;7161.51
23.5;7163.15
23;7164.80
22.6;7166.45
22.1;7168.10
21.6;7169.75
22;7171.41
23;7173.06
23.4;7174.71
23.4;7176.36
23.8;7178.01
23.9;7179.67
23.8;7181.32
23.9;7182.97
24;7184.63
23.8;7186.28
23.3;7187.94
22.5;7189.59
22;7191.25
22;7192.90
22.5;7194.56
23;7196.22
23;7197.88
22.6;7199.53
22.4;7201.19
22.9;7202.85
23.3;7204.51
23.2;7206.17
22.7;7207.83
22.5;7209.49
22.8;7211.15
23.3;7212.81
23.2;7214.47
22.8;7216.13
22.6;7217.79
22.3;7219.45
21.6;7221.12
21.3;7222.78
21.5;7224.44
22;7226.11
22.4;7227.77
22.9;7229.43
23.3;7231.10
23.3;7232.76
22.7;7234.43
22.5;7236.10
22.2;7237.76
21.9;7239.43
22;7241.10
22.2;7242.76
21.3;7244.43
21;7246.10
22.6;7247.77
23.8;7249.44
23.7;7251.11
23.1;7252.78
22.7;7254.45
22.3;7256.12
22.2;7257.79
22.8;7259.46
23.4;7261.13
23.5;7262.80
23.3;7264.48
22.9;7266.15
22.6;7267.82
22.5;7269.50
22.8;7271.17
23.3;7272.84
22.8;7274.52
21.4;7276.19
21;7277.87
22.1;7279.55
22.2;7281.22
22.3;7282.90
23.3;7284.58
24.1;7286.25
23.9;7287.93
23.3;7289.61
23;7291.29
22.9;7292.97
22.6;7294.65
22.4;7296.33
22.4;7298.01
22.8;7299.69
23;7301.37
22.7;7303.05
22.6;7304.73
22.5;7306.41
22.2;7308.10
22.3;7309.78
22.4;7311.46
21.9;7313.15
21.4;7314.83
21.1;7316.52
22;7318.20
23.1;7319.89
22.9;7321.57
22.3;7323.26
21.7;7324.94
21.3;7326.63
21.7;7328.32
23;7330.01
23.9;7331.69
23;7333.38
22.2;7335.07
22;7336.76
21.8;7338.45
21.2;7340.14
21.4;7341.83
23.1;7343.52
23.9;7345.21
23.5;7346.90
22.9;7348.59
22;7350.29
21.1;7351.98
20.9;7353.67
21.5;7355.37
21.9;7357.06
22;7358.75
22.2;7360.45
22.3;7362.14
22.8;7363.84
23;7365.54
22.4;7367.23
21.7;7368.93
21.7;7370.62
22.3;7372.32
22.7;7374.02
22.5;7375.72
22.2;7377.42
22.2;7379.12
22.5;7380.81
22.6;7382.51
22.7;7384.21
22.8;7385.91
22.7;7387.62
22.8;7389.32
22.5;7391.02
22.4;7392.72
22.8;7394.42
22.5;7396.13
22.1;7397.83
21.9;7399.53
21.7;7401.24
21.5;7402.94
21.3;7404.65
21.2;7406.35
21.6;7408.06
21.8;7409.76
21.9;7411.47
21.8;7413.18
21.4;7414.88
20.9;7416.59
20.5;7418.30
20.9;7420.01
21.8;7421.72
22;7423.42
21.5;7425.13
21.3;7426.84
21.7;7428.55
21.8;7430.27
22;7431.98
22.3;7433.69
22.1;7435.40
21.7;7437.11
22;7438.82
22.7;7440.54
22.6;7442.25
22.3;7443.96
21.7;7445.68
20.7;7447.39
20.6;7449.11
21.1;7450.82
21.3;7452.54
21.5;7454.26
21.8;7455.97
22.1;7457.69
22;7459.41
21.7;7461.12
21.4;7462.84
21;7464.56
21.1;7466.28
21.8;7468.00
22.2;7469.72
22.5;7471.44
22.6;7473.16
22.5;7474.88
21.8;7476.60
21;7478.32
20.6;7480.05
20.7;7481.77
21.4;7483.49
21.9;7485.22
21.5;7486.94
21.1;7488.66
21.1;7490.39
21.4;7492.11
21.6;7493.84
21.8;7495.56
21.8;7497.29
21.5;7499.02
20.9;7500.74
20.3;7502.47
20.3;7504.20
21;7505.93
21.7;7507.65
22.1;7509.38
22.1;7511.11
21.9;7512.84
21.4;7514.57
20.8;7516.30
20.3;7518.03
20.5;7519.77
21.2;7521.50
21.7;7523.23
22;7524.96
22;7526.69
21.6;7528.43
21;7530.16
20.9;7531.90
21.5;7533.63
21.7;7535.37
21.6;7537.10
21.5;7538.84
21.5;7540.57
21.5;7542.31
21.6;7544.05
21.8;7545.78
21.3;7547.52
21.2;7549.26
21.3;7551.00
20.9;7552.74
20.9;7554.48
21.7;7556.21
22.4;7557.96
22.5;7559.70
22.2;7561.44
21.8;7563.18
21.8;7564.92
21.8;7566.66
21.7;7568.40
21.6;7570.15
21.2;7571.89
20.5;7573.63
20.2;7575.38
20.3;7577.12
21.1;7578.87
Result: -1.2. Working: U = 22.5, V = 21.7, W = 23.5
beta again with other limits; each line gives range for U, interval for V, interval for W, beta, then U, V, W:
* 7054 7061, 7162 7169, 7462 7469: 0.4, 23.6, 22.9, 21.3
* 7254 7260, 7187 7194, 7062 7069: -0.2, 22.5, 22.5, 22.8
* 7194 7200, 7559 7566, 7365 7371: -0.4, 22.8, 22.1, 22.2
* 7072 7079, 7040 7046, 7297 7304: 0.8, 23.2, 23.7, 22.7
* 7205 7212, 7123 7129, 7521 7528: 1.5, 22.8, 23.8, 21.7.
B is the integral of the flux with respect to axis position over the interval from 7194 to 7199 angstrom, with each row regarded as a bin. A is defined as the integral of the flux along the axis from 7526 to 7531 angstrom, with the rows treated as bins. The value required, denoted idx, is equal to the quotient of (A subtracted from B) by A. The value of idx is 0.06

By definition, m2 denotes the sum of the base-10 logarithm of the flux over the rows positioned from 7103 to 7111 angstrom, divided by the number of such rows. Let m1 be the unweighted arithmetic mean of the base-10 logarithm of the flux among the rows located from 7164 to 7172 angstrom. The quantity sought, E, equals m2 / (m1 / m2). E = 1.385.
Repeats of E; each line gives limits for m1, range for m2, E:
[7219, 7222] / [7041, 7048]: 1.409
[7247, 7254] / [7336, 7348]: 1.333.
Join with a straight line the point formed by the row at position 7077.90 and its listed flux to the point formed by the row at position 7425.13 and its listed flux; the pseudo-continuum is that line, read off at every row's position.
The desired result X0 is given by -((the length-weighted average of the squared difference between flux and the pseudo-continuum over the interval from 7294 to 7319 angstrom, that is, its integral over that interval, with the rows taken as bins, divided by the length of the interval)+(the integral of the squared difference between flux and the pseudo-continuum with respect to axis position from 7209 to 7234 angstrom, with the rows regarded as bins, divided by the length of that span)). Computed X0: -0.83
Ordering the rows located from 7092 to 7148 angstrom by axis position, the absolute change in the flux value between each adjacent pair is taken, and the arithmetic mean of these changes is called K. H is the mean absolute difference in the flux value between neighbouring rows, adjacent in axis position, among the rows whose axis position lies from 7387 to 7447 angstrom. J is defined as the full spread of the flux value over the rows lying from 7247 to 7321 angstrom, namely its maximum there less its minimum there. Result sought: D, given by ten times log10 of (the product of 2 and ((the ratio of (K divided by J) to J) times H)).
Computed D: -18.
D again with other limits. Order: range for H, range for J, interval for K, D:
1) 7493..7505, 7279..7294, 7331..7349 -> -10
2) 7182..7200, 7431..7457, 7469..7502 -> -13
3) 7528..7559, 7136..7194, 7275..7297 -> -14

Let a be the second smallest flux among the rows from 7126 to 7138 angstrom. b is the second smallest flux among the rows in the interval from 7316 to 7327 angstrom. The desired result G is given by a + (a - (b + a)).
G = 2.0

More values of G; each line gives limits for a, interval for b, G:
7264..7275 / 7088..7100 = -0.7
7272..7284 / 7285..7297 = -1.2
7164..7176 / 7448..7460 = 0.9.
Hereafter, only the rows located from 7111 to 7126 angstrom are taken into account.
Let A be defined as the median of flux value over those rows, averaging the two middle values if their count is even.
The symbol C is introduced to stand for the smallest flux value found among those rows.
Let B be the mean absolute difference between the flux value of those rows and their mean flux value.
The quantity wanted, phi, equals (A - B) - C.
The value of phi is 0.06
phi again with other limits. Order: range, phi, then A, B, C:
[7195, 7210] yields 0.24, 22.9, 0.3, 22.4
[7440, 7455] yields 0.27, 21.5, 0.6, 20.6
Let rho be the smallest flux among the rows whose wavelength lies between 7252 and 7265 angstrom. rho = 22.2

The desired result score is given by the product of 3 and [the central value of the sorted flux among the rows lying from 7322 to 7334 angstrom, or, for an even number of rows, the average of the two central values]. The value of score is 66.9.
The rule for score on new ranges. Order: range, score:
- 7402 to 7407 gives 63.9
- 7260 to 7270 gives 69.3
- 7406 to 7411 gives 64.8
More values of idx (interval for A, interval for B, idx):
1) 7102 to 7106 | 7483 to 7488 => 0.17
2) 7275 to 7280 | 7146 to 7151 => 0.06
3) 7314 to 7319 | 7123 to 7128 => 0.11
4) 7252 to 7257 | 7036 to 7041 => 0.02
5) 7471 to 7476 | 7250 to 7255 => 0.03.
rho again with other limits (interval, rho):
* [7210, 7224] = 21.3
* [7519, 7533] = 20.5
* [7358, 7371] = 21.7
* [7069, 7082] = 22.6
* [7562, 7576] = 20.2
